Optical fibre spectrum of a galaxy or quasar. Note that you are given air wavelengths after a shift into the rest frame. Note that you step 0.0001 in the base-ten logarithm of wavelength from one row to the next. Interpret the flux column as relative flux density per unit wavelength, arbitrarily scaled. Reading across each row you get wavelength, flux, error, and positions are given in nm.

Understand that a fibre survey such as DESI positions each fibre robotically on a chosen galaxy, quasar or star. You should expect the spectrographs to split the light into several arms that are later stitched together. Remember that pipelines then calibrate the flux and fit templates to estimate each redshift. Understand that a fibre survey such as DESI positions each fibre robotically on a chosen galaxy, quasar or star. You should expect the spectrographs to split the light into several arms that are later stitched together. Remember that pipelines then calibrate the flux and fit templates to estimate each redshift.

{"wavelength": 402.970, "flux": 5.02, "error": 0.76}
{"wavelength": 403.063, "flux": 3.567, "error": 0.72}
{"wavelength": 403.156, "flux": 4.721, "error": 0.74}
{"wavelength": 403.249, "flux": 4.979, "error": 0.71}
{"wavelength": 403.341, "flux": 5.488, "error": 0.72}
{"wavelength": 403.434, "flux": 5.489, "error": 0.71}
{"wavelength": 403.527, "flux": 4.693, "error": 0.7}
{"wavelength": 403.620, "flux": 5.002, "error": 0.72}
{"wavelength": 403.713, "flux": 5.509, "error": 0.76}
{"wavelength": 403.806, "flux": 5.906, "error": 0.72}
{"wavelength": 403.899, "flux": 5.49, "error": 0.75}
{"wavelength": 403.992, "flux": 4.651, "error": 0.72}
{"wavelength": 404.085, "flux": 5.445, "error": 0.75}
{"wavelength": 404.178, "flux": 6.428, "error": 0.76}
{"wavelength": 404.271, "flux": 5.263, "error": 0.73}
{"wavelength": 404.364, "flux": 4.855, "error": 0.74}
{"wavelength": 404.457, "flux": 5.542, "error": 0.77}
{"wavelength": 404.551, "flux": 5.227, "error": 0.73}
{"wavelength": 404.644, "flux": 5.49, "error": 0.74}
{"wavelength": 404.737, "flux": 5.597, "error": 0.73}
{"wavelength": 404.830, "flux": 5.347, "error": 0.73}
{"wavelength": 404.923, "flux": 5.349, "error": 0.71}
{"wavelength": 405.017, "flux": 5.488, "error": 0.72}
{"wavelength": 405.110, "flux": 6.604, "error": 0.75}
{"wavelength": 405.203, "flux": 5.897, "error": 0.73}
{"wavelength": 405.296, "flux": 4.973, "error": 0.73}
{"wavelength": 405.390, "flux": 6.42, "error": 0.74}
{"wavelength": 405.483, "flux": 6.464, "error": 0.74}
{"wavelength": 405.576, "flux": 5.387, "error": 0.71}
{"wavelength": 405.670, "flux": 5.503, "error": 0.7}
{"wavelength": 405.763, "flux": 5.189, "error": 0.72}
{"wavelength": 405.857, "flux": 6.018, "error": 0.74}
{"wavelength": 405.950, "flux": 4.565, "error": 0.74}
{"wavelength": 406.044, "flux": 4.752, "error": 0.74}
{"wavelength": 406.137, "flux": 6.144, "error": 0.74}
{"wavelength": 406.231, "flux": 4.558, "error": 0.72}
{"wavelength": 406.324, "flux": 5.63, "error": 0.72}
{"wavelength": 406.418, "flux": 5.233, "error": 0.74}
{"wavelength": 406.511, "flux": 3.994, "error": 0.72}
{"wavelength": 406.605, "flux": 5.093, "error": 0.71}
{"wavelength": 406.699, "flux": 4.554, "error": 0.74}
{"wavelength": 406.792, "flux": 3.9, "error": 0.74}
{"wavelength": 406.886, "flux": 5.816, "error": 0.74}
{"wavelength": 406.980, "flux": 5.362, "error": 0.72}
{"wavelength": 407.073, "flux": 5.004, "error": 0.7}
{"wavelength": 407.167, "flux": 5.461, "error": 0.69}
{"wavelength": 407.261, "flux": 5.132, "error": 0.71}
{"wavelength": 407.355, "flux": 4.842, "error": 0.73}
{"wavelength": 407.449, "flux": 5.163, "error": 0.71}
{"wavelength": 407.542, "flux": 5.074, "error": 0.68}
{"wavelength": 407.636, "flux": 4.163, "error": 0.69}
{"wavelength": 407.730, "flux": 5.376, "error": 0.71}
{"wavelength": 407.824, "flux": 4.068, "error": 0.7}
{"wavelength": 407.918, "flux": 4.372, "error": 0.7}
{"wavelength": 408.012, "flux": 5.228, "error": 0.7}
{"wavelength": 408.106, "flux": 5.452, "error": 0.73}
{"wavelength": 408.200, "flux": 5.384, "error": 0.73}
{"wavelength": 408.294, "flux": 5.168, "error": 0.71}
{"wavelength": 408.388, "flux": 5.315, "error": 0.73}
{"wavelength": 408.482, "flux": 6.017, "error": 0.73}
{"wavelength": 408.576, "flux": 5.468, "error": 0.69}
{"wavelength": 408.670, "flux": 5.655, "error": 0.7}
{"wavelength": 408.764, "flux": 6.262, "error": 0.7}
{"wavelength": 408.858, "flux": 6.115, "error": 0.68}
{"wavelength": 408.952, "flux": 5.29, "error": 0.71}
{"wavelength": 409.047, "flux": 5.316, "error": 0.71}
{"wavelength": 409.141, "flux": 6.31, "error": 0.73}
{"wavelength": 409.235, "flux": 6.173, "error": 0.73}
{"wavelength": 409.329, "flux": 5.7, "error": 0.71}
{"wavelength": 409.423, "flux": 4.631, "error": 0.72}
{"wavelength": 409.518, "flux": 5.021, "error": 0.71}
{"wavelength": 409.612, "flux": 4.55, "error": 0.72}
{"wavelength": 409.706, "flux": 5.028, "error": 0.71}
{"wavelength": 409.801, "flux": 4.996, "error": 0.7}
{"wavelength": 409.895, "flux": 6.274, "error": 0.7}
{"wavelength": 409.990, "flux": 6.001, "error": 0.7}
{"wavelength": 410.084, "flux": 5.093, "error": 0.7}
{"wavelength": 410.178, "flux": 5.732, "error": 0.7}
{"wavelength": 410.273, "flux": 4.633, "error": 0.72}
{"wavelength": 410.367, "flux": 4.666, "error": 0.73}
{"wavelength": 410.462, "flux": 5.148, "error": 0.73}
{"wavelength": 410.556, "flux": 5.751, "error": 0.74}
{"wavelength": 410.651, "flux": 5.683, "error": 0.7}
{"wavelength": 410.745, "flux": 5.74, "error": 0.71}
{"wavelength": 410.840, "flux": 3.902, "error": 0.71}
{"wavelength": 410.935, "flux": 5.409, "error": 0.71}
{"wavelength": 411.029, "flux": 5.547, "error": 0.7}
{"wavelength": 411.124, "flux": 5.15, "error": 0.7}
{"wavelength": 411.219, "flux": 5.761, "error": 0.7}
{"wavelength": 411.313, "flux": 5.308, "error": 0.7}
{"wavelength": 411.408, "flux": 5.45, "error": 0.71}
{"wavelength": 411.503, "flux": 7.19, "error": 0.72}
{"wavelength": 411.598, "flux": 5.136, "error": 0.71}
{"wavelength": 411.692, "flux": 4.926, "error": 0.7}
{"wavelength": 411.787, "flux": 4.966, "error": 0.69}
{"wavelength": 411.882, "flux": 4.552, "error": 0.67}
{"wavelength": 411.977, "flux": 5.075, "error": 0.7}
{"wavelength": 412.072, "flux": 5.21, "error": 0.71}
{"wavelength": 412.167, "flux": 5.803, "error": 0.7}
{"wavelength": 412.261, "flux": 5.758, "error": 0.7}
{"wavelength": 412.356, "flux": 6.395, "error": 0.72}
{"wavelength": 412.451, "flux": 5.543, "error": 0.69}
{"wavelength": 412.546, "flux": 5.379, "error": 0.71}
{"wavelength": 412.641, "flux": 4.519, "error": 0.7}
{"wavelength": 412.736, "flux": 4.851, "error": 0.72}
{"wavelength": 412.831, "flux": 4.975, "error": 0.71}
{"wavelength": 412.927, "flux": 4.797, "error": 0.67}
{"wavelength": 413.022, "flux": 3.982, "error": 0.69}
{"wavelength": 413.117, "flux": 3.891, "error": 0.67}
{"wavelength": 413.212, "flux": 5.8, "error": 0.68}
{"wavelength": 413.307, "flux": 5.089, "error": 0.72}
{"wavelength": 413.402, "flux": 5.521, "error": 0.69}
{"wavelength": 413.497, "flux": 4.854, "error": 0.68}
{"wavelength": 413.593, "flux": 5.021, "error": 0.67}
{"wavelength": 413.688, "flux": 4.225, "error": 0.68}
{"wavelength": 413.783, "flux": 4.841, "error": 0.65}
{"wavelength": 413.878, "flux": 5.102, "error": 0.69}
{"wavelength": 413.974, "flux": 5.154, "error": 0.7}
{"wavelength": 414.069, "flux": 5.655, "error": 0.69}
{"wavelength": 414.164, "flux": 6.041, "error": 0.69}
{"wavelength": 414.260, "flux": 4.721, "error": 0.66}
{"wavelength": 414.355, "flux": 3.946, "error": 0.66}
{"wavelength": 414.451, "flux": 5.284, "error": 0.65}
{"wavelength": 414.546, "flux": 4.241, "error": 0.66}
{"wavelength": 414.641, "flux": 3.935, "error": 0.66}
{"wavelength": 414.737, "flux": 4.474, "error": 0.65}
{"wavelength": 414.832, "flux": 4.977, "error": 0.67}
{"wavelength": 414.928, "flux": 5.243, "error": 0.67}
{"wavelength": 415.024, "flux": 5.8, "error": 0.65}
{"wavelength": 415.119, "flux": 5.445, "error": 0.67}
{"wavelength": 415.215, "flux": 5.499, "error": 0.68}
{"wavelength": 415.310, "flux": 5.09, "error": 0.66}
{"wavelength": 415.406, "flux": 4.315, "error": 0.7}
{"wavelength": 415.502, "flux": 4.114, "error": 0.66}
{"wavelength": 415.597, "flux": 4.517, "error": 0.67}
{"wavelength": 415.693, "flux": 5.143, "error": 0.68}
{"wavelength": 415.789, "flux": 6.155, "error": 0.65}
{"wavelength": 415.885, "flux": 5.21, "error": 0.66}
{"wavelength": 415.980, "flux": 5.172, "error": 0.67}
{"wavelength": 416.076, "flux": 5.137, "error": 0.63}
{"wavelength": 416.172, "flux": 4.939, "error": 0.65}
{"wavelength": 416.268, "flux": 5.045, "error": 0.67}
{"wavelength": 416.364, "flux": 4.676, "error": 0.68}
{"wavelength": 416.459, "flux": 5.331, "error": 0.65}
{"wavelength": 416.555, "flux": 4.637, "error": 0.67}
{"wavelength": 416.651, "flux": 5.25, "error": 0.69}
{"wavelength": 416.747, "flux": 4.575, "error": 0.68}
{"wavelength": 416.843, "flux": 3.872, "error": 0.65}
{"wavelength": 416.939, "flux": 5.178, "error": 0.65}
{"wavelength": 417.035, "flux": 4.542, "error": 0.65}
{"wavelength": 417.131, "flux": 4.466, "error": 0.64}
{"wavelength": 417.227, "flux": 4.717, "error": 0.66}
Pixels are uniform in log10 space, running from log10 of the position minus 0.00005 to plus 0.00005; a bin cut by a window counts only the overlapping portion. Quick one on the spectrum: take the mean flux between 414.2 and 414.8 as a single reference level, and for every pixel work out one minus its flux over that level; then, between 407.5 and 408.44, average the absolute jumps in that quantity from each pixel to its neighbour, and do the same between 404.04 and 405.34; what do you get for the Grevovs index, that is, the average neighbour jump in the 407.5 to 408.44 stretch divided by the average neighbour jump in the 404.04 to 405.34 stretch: 1.1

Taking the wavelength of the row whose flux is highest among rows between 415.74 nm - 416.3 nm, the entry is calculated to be 415.789 nm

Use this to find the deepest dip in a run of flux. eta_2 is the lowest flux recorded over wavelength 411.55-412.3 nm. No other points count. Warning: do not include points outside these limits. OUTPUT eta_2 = 4.552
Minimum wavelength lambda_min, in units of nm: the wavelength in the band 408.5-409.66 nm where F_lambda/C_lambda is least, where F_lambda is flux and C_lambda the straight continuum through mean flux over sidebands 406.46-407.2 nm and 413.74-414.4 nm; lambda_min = 409.612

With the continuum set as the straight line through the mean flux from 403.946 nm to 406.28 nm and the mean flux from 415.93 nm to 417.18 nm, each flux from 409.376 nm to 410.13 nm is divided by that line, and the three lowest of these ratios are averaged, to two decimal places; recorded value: 0.90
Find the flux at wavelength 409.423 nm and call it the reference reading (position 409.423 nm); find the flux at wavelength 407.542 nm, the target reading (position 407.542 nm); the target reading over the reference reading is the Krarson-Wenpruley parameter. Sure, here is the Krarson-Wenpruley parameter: 1.10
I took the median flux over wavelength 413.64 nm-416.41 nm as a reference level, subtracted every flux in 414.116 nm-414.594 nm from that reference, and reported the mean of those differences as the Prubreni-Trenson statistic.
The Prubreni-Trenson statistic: 0.2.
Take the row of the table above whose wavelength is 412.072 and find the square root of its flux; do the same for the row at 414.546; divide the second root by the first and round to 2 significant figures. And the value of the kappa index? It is 0.90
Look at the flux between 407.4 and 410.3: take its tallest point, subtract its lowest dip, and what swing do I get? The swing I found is 2.2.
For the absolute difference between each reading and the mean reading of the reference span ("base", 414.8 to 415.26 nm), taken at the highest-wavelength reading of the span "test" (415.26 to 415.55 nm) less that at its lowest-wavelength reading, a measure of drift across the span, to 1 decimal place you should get 1.0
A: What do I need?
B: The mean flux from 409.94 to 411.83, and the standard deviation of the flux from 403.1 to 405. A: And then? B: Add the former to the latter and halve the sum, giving 2.89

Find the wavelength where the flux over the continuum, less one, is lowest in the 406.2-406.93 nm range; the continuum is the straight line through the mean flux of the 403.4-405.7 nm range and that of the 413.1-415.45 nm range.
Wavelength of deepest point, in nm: 406.792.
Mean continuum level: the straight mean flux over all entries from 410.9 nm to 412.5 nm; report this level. 5.5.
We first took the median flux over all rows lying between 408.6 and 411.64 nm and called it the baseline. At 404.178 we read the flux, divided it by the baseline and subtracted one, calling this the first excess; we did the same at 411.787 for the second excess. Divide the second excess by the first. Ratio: -0.5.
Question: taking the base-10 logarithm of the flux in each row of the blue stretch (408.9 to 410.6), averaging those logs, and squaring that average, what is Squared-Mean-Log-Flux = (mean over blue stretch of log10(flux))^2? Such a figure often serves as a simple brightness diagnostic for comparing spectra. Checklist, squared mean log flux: 0.53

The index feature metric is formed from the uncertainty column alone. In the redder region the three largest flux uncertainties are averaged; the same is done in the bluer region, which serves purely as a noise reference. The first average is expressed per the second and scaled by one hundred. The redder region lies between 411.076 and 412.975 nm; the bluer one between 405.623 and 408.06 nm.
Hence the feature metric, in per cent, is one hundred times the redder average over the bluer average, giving 97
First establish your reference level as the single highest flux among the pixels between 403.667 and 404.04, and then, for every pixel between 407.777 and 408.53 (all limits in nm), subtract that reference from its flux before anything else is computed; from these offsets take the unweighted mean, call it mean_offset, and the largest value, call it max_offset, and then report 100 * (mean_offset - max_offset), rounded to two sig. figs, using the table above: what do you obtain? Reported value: -89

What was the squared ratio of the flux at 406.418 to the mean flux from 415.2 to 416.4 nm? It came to 1.1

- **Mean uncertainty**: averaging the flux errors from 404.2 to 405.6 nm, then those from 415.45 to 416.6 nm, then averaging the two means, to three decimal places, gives 0.698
